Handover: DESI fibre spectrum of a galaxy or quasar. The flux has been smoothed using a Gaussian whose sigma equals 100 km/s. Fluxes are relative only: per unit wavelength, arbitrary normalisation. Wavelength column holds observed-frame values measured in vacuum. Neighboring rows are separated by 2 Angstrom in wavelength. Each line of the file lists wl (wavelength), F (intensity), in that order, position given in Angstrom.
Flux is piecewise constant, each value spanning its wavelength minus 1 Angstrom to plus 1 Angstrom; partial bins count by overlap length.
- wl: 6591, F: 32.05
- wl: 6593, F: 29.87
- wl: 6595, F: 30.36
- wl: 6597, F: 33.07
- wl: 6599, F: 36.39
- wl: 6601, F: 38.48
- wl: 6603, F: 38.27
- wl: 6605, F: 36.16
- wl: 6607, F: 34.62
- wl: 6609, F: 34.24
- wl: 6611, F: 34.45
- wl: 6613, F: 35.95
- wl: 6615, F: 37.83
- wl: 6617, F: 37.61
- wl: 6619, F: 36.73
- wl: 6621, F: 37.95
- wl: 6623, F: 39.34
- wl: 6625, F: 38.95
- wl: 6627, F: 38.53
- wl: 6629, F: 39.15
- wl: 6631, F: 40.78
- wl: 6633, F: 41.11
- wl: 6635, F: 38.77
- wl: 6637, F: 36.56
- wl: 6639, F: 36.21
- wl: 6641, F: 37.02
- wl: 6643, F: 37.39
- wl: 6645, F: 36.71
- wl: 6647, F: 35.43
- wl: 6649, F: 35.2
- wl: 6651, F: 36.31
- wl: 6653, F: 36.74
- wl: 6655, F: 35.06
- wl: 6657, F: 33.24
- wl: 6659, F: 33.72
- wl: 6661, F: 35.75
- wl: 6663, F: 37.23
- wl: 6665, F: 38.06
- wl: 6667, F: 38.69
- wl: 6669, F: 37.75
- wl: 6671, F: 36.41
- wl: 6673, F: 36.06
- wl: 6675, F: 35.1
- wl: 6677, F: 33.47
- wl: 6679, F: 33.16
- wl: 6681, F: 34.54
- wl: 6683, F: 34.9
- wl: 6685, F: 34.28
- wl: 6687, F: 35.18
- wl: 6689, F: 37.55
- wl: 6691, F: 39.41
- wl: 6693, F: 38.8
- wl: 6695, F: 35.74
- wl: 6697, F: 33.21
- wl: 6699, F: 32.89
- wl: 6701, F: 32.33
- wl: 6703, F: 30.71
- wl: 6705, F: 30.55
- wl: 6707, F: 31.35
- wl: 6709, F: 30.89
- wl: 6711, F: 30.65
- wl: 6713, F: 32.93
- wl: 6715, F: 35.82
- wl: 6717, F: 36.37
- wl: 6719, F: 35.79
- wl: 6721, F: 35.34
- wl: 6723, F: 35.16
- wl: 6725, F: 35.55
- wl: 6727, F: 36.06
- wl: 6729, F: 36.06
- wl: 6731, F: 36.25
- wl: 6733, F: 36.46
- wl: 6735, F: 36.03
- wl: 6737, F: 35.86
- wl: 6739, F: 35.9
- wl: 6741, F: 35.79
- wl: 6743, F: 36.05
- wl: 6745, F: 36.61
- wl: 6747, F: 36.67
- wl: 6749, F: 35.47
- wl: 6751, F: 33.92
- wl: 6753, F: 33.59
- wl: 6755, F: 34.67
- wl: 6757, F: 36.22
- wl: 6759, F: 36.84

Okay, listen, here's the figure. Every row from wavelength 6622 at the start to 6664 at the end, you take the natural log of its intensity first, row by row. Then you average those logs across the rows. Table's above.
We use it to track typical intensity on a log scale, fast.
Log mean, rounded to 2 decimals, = 3.61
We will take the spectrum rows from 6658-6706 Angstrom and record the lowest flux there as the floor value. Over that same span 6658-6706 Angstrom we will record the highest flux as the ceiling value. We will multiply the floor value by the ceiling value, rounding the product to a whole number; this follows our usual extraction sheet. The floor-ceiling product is 1204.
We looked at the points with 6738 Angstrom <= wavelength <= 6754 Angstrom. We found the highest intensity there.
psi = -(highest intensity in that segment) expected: -36.7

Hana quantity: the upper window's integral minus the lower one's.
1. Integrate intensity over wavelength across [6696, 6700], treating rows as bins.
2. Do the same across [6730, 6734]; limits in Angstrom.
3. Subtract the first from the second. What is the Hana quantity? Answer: 13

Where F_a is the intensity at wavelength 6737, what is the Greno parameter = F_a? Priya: 35.86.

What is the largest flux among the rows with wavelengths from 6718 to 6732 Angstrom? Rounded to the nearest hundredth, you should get 36.25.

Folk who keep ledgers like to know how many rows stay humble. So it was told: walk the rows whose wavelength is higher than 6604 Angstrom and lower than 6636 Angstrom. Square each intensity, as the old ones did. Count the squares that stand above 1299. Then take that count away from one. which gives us -11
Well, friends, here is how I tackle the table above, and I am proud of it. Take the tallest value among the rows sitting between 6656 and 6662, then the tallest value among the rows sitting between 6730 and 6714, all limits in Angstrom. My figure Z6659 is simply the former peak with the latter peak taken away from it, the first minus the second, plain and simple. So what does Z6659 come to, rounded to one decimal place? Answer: -0.6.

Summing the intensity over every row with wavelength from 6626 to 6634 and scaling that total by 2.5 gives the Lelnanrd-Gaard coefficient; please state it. 399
